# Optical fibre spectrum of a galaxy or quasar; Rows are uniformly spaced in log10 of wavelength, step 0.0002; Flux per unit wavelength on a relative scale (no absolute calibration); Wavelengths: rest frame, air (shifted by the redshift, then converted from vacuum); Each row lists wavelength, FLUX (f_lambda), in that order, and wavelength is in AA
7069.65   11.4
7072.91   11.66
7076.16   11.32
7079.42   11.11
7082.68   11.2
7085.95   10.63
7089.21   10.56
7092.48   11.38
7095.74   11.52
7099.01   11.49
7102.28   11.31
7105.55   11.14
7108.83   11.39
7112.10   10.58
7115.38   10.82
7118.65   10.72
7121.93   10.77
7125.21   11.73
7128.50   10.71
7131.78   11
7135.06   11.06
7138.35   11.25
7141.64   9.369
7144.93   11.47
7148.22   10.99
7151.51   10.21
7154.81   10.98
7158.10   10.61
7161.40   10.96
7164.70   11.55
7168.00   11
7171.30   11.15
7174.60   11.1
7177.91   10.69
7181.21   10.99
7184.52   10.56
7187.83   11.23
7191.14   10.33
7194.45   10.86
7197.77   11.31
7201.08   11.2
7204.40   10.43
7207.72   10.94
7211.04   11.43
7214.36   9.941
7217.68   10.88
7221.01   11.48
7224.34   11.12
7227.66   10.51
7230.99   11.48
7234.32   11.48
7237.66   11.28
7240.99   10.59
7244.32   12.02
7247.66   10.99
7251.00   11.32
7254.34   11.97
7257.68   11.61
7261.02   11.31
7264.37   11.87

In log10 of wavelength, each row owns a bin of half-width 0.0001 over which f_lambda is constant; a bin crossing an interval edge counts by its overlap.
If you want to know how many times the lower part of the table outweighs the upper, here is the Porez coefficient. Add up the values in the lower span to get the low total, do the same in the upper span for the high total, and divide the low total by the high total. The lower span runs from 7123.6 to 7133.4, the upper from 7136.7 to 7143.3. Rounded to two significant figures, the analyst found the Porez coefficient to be 1.6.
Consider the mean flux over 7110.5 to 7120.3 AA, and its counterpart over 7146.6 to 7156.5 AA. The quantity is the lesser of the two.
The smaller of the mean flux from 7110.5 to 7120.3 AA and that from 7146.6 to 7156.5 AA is 10.7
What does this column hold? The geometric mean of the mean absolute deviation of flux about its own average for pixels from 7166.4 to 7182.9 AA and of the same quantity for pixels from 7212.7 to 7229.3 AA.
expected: 0.23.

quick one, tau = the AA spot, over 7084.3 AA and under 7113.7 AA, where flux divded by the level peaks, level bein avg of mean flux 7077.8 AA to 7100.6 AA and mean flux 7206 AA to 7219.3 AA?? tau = 7095.74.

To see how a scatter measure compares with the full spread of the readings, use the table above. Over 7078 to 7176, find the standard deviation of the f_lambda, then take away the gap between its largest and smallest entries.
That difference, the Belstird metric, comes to -1.9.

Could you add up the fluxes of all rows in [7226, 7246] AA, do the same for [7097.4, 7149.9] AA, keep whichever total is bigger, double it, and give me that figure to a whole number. 352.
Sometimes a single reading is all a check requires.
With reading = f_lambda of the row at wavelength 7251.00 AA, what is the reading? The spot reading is 11.32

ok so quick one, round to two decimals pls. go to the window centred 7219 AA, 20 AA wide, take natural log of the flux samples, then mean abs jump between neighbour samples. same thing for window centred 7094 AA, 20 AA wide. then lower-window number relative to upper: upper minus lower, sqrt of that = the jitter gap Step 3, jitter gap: 0.23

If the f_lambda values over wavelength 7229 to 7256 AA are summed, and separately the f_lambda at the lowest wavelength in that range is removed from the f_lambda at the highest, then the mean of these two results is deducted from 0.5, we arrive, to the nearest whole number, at -45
